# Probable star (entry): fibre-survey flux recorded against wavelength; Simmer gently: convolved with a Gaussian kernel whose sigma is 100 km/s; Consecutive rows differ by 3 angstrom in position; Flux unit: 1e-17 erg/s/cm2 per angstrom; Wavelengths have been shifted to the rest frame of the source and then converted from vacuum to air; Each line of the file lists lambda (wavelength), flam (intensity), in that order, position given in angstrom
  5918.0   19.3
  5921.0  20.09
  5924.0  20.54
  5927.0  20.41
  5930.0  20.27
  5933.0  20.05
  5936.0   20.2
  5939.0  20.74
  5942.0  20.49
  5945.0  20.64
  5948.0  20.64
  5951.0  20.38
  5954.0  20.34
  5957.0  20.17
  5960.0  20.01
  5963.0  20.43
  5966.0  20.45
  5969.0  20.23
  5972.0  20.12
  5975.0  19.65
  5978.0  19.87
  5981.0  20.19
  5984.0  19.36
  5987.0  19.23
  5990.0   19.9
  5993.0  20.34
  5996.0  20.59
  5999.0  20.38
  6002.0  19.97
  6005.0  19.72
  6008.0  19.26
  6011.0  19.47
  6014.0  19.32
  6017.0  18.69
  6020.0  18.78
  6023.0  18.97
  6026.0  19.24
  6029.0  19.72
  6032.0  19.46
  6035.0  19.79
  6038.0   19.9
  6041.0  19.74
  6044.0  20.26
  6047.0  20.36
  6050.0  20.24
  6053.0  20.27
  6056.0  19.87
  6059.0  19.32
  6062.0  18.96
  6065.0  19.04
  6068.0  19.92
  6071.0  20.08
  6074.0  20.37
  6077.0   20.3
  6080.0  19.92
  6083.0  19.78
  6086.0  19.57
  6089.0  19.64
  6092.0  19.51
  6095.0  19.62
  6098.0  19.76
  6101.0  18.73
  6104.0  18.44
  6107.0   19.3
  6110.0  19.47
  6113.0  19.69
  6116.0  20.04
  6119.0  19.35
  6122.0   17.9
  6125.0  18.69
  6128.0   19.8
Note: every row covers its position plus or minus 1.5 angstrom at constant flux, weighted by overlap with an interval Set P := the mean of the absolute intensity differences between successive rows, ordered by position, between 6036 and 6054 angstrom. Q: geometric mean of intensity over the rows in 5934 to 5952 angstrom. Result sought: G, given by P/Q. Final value 0.0091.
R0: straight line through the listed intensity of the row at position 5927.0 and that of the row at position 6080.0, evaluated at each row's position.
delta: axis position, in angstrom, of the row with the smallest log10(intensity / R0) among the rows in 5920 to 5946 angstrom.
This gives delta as 5933.0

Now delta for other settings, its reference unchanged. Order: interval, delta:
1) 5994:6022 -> 6017.0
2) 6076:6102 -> 6101.0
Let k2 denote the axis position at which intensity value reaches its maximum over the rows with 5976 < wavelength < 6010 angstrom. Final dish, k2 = 5996.0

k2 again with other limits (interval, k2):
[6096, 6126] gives 6116.0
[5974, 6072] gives 5996.0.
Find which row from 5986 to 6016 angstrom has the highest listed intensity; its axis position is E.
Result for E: 5996.0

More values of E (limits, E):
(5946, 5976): 5948.0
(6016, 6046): 6044.0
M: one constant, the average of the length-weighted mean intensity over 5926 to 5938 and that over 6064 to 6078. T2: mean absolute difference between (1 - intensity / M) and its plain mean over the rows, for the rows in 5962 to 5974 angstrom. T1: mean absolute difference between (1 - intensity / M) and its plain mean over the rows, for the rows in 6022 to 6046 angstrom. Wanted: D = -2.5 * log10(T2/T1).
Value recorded 0.9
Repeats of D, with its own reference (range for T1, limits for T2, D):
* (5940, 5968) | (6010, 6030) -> -0.8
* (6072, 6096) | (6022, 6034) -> 0.1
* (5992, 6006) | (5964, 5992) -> -0.1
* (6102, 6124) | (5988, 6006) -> 0.7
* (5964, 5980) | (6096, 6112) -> -0.7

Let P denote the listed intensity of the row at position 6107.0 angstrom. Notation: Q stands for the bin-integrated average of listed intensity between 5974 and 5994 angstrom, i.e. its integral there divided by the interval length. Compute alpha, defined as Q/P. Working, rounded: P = 19.3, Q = 19.8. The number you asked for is 1.02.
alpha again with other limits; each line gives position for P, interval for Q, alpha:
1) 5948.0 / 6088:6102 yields 0.94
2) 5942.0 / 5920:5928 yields 0.99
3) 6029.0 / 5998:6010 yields 1.00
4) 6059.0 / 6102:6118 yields 1.00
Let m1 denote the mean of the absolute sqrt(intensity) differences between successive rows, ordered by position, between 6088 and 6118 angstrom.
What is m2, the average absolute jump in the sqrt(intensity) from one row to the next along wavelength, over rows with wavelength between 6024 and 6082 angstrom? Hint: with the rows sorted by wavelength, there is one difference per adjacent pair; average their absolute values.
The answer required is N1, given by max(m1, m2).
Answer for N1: 0.0418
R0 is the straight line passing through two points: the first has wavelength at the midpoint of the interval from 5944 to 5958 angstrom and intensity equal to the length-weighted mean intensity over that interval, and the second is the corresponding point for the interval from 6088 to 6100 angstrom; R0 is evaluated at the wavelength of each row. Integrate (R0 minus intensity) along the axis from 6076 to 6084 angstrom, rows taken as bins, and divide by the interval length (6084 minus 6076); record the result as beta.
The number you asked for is -0.32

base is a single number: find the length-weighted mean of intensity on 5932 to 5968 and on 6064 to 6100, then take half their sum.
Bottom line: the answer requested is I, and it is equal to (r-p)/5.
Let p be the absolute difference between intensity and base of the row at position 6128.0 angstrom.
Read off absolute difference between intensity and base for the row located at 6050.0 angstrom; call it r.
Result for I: -0.03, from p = 0.3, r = 0.2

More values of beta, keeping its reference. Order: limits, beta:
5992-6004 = -0.13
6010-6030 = 0.88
